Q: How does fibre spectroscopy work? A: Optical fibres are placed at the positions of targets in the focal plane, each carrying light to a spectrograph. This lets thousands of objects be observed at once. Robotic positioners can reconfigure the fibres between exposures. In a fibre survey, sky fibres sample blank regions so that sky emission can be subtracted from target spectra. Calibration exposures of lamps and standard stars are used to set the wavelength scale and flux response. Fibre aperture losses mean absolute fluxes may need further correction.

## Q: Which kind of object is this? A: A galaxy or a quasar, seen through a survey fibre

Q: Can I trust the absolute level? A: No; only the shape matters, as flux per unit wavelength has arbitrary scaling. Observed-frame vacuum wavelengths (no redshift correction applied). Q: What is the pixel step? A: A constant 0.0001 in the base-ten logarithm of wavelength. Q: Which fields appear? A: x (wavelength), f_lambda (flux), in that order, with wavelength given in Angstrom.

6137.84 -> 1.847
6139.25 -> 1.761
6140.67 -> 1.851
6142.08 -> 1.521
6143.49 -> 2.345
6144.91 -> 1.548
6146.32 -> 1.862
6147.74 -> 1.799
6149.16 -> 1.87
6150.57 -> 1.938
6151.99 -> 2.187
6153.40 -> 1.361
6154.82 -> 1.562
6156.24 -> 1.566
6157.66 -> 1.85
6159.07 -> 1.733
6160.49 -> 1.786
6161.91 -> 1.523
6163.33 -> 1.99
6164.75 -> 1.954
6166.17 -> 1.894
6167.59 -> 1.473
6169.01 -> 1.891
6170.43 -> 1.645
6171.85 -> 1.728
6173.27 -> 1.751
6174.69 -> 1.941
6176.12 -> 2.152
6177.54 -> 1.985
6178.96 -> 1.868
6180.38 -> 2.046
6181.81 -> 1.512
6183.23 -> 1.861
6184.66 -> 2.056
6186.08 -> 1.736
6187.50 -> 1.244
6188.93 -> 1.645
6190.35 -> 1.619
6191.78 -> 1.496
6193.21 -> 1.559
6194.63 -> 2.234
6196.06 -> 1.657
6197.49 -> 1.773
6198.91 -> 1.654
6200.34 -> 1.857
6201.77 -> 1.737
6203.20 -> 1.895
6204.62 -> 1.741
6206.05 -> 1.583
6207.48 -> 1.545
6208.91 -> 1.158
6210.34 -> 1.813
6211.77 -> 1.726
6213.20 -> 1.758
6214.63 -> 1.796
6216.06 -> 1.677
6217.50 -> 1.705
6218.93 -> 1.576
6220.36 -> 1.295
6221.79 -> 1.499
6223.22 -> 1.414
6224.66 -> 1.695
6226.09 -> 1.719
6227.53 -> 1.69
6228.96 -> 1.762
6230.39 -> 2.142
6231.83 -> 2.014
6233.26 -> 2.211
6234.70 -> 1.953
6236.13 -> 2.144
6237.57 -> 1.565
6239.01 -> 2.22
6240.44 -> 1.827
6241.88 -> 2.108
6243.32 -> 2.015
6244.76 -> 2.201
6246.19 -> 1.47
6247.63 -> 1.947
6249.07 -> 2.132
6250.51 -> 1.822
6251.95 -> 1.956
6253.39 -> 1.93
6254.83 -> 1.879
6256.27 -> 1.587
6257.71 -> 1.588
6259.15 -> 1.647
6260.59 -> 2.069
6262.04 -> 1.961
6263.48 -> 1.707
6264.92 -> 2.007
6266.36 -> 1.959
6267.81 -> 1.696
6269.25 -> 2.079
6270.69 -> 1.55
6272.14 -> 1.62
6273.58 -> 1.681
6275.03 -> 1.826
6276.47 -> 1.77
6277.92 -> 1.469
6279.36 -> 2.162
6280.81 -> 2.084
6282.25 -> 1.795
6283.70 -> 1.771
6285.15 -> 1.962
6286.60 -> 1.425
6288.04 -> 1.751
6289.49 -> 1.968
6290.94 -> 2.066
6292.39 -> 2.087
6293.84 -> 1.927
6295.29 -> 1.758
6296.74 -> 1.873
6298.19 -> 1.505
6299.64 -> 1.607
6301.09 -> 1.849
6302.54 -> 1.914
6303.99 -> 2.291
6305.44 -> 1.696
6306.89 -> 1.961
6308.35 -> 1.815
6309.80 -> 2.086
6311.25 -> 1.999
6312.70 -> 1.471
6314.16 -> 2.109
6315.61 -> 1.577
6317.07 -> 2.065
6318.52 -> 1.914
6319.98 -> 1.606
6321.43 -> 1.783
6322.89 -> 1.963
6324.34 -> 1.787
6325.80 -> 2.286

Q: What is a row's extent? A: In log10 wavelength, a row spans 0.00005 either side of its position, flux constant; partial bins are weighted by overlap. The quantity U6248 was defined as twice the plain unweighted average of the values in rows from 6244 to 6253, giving 3.84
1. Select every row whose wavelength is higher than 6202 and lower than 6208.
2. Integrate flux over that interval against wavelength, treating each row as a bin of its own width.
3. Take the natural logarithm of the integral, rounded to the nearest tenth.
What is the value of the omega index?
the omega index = 2.3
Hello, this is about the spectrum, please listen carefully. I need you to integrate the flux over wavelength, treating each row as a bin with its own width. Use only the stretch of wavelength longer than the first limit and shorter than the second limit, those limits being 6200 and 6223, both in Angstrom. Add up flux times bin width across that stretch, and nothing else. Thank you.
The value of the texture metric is 37.7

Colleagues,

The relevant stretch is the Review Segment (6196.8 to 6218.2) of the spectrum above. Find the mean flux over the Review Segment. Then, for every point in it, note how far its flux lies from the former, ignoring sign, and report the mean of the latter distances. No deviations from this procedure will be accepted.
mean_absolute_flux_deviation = 0.114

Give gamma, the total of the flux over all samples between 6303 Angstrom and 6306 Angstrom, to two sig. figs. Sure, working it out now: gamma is 4.0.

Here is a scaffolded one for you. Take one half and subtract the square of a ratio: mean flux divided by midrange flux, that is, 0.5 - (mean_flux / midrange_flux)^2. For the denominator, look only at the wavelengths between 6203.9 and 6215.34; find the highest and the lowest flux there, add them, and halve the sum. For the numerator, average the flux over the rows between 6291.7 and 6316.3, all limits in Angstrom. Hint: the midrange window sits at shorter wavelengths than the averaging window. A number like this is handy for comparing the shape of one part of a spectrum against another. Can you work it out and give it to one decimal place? -1.1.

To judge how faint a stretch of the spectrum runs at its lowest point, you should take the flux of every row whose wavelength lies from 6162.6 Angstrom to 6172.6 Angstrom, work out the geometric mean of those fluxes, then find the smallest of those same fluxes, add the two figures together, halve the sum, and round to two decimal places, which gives 1.63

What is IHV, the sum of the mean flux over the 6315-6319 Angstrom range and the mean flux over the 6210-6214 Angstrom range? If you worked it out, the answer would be 3.62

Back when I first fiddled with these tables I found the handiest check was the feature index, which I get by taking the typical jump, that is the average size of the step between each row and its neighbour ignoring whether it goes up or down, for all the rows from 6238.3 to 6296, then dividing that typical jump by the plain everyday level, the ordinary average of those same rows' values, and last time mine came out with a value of 0.123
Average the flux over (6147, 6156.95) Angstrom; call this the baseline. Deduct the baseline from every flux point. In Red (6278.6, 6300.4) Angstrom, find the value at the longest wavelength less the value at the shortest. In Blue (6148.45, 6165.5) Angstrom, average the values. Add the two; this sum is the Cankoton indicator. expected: -0.53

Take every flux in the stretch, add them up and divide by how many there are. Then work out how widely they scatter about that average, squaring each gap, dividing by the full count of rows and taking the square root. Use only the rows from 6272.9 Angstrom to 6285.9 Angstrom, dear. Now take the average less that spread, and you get 1.64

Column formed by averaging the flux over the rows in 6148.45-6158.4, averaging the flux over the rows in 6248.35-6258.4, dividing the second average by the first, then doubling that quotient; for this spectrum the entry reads 2.09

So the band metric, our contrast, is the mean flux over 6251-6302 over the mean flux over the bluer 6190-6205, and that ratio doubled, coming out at 2.08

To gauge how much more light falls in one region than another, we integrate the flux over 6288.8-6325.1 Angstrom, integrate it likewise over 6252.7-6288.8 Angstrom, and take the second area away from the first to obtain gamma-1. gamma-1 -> 2.8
